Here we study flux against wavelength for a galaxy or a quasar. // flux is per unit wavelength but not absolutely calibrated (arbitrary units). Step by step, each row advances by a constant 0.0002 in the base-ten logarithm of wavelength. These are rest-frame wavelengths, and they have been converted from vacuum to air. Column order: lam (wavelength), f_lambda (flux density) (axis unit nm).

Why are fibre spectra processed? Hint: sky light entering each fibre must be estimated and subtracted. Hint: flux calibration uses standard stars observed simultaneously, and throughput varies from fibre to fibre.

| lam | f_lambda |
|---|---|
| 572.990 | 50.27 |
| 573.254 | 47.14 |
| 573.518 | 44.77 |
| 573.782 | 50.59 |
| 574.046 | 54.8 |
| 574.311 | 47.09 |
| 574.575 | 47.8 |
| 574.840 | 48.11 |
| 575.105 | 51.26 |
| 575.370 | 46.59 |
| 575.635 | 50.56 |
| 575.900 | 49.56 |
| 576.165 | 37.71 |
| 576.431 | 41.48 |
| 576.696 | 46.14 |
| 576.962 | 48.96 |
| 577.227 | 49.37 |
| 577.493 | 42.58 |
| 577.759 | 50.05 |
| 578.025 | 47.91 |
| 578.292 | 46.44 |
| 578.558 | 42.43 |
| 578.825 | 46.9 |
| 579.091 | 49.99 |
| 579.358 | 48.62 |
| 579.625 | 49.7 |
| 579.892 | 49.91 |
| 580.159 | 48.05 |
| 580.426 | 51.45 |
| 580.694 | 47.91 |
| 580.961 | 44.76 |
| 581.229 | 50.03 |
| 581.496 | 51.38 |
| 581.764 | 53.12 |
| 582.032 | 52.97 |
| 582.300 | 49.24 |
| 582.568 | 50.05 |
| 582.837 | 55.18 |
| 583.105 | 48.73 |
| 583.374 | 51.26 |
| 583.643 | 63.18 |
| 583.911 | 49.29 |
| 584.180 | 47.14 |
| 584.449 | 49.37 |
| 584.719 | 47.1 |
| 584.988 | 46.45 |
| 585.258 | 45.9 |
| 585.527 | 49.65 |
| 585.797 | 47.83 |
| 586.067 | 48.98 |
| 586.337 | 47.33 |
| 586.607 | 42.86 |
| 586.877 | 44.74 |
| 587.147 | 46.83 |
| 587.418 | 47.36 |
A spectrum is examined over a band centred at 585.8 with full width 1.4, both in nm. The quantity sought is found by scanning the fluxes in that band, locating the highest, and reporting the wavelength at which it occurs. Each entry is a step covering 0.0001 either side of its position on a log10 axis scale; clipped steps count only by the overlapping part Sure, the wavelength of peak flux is 585.527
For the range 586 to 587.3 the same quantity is 586.067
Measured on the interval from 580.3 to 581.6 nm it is 580.426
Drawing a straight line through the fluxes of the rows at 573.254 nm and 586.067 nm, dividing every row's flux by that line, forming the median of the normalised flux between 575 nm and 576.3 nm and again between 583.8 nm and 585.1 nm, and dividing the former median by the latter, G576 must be 1.08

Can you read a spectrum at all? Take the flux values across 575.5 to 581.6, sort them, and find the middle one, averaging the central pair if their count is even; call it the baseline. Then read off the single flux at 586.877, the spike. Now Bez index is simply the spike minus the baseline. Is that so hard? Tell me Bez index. -3.9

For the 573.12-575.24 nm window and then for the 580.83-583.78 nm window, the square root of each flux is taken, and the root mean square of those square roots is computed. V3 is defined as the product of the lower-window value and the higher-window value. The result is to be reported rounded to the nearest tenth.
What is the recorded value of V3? 50.4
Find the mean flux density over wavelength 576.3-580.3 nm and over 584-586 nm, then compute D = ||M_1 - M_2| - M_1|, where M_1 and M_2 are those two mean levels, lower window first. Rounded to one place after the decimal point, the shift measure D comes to 46.8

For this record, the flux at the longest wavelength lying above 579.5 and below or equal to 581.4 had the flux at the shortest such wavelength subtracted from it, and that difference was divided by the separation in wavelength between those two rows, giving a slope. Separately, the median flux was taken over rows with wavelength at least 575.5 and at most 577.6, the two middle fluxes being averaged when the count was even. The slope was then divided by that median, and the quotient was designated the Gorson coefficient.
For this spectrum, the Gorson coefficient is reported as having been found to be 0.00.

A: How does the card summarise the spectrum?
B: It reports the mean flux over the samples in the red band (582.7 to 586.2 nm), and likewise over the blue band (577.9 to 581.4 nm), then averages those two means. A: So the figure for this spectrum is 49.0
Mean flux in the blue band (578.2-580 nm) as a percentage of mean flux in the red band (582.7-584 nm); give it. 89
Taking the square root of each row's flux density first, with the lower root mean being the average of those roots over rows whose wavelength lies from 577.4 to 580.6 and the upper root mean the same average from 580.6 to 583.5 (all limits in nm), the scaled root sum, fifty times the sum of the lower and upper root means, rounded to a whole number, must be 701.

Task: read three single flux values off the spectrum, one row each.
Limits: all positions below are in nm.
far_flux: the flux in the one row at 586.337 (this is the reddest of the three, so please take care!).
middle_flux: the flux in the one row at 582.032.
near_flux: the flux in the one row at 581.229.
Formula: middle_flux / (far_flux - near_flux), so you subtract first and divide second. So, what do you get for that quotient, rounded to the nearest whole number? -20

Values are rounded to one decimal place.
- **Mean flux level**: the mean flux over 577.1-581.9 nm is 48.4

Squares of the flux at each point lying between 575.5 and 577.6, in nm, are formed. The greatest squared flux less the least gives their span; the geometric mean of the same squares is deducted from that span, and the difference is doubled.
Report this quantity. -1886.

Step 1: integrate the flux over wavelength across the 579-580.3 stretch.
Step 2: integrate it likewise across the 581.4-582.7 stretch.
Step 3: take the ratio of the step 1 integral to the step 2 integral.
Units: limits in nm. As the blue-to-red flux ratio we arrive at 0.96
